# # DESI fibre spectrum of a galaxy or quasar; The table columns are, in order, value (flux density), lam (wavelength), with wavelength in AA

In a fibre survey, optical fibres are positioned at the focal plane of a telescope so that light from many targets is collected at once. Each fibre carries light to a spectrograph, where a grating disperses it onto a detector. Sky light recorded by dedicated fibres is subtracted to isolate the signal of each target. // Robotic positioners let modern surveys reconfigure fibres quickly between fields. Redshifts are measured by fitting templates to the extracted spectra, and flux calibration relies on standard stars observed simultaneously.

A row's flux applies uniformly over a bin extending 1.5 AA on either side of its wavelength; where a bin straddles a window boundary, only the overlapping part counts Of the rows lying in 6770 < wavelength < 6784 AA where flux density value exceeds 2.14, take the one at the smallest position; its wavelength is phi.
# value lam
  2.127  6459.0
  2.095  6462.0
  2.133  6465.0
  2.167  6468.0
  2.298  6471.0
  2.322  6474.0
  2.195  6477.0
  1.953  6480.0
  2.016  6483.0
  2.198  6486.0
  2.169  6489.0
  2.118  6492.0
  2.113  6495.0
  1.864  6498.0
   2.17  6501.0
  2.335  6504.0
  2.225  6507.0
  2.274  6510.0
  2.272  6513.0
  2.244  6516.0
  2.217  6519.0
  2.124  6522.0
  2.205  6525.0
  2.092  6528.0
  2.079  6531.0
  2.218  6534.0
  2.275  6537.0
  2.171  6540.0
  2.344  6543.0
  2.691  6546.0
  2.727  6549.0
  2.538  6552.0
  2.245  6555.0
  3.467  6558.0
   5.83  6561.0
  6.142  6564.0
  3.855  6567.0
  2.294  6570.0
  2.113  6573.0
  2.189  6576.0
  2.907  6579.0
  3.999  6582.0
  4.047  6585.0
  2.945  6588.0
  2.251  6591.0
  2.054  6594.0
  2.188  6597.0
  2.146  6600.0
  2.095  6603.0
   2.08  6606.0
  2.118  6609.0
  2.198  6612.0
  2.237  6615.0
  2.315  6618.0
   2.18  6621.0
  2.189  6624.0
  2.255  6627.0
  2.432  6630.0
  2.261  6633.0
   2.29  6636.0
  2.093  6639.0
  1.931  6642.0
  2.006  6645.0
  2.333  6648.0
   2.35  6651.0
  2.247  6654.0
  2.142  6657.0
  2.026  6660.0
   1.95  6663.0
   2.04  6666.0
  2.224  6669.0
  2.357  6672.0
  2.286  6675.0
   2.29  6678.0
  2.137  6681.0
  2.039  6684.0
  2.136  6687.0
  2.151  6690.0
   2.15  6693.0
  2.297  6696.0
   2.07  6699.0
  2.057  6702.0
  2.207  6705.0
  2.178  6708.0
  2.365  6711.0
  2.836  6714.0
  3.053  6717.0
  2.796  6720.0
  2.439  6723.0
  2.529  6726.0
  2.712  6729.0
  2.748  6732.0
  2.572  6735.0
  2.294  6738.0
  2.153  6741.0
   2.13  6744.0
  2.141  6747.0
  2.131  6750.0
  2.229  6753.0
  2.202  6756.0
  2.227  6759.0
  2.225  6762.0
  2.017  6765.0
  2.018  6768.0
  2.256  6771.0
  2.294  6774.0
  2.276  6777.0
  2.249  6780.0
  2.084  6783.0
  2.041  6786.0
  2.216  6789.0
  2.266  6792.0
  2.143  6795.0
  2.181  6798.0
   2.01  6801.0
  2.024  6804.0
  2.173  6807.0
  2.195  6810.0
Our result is 6771.0 AA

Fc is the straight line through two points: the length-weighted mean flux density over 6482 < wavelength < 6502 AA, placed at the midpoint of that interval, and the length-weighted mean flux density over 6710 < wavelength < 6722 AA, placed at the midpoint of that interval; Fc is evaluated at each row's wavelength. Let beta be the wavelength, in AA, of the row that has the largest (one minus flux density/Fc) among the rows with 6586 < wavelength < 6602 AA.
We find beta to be 6594.0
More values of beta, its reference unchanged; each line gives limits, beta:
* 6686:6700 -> 6699.0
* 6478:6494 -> 6480.0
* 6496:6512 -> 6498.0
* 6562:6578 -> 6573.0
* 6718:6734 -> 6723.0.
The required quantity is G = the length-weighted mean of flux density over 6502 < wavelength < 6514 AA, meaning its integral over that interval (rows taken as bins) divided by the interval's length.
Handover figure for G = 2.27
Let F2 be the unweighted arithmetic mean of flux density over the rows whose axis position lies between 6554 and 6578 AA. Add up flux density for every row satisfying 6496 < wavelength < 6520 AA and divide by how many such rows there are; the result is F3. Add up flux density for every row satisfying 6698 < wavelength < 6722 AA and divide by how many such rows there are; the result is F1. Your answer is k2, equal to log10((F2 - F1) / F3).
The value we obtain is -0.3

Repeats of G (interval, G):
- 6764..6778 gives 2.17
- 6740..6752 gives 2.14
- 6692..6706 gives 2.15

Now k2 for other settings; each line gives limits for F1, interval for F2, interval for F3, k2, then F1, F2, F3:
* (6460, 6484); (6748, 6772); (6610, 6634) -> -2.2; 2.15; 2.16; 2.26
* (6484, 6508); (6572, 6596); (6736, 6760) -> -0.5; 2.15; 2.81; 2.19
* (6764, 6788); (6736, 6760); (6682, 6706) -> -1.8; 2.15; 2.19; 2.14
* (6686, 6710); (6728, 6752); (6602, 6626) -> -1.0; 2.16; 2.36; 2.18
